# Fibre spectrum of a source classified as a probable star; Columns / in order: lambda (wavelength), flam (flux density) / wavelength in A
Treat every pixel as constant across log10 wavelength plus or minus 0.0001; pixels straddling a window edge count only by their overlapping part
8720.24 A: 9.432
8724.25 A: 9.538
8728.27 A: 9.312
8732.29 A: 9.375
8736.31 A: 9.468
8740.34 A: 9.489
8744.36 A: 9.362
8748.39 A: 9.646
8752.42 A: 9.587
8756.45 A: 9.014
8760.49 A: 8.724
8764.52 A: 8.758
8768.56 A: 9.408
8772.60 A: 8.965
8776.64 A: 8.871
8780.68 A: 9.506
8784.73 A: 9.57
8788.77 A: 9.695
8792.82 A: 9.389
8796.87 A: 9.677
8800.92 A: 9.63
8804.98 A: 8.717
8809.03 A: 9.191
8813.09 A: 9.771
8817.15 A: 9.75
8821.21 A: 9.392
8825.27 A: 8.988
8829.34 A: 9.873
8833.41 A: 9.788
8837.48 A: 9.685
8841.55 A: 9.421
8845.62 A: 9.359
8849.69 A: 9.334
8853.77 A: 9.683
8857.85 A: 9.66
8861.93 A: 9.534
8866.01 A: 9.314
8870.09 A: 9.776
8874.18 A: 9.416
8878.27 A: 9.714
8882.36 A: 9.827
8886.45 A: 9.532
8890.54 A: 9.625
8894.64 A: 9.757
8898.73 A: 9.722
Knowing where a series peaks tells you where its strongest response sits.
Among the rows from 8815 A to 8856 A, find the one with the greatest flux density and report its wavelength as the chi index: 8829.34 A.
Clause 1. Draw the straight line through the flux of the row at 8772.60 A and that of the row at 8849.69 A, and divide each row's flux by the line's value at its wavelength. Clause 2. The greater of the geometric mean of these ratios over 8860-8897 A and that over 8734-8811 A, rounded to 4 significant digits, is 1.037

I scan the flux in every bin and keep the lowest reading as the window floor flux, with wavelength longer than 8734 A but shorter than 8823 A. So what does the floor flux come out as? 8.717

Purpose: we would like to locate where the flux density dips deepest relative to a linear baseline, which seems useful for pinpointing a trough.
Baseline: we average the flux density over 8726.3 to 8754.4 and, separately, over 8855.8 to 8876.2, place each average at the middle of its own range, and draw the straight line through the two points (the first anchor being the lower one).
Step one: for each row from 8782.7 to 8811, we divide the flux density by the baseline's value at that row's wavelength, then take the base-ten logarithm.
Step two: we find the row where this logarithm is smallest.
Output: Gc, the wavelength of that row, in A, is 8804.98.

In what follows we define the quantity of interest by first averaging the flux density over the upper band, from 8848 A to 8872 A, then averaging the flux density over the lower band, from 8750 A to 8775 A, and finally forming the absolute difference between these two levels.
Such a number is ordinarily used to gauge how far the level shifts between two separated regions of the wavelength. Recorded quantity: 0.47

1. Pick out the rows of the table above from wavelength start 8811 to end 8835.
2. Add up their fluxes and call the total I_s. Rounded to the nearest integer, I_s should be 58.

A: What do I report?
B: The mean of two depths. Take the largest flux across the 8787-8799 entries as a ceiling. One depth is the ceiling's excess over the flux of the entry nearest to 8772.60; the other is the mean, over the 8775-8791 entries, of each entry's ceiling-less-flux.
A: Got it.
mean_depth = 0.5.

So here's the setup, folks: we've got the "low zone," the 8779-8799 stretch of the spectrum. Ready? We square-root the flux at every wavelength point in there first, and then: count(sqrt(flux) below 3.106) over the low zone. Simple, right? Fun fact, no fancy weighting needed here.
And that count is 3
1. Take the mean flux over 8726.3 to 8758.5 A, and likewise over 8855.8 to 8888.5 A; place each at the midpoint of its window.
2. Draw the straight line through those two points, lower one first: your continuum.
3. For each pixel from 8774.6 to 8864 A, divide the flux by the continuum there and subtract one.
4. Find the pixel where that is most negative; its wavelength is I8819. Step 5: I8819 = 8804.98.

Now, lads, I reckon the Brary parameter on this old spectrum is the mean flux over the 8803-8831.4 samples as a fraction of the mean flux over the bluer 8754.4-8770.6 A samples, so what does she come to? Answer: 1.05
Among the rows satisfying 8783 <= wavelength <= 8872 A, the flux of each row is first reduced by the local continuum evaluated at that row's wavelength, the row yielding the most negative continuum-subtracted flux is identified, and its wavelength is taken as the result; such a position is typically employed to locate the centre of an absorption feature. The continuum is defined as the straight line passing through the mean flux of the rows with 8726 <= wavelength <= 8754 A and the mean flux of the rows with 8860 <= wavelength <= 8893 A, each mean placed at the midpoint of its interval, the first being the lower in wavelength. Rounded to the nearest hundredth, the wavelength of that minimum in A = 8804.98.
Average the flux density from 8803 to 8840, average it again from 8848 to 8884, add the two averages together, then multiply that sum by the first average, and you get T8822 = 180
